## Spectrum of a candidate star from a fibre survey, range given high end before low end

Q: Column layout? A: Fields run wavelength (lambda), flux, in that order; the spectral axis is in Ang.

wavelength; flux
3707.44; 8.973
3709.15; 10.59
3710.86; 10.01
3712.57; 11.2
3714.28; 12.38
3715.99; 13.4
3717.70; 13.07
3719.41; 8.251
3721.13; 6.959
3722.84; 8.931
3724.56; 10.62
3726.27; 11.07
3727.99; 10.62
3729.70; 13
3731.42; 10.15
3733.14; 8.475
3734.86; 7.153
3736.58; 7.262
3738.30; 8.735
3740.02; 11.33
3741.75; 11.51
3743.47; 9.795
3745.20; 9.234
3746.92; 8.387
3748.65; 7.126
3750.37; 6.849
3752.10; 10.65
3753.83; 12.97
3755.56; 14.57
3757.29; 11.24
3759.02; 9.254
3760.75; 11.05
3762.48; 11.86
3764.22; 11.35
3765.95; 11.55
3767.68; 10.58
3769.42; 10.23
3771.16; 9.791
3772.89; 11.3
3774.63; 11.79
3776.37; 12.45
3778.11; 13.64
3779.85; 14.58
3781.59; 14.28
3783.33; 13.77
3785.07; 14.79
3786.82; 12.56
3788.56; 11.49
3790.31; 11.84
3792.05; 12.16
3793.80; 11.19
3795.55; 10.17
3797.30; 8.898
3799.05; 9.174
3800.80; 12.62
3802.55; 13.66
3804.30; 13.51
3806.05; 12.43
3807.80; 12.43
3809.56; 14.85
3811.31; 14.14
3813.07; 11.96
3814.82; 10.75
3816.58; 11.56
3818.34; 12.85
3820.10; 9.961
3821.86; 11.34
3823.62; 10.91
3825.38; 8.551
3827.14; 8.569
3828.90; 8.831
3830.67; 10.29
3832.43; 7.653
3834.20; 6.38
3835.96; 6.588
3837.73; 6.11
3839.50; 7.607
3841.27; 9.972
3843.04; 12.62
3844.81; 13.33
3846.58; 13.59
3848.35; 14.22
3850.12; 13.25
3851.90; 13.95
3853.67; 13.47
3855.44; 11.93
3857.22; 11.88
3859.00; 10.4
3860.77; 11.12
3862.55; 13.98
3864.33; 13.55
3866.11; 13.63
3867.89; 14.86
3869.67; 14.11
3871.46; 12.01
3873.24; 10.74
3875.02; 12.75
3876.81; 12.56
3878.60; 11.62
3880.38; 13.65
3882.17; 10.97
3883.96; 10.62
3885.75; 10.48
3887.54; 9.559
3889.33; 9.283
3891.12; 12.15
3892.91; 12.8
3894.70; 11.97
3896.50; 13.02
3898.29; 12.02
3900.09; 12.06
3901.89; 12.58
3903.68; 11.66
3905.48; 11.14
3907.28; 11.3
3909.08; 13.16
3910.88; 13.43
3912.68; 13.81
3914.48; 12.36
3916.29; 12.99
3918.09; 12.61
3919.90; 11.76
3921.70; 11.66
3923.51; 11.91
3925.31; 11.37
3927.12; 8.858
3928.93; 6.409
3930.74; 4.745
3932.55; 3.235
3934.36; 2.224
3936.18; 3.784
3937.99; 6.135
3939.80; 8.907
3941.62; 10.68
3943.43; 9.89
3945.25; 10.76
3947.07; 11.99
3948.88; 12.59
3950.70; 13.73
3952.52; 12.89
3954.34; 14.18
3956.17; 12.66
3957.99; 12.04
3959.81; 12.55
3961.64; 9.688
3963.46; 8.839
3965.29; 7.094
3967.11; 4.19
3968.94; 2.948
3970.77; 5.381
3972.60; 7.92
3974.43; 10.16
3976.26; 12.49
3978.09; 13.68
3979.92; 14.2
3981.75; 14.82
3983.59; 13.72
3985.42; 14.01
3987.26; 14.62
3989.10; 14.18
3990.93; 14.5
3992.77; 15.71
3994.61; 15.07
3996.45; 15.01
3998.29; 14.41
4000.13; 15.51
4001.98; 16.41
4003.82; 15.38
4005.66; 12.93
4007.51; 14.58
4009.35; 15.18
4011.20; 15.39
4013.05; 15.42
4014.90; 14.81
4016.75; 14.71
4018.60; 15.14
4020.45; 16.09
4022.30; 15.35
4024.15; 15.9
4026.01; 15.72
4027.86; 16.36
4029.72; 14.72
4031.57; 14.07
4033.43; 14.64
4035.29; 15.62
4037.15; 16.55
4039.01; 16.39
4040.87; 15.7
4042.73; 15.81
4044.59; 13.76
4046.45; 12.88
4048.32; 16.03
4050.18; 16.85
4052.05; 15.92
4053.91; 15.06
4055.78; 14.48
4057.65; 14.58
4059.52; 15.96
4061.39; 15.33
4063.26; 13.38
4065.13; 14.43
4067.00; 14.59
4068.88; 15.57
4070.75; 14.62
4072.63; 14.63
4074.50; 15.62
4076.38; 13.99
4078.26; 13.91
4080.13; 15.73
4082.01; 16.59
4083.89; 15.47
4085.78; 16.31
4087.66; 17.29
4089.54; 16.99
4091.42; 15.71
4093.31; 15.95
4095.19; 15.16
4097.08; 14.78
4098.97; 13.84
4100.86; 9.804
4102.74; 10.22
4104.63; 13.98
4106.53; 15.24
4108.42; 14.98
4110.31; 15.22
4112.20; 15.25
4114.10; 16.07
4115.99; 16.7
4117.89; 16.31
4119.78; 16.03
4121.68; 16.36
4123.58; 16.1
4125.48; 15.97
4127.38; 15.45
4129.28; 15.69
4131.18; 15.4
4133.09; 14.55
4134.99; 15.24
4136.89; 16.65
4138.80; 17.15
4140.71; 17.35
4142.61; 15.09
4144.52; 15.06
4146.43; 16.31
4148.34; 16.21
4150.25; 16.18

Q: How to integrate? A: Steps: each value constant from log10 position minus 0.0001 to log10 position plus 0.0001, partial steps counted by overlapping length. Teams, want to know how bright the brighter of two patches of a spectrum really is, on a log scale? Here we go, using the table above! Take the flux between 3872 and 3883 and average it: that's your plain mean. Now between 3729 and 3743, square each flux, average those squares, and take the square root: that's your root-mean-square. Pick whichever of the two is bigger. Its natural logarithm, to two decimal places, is 2.49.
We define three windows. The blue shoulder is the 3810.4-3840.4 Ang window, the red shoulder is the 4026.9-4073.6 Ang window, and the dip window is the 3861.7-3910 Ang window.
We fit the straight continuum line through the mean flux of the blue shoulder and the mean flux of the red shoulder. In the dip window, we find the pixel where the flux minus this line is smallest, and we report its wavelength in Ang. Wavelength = 3889.33 Ang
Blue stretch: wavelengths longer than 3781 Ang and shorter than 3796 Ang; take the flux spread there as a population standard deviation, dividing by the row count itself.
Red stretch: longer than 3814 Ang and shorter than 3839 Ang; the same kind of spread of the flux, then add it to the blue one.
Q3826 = 3.5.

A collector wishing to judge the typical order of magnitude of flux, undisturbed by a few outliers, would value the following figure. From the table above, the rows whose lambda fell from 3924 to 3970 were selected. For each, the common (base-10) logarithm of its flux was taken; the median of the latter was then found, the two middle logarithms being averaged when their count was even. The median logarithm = 0.986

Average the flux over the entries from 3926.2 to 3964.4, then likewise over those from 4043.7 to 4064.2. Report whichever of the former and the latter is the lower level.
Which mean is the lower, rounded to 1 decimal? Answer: 9.4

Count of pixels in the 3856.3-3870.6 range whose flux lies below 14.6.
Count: 7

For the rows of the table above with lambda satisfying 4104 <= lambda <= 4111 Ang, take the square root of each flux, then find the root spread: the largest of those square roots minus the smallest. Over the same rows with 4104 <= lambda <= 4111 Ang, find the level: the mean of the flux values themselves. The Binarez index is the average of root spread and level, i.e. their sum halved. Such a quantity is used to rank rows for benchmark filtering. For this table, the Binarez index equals 7.5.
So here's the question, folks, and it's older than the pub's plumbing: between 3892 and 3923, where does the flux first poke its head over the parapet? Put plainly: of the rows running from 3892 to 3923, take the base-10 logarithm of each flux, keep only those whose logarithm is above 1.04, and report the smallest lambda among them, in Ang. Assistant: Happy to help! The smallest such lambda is 3892.91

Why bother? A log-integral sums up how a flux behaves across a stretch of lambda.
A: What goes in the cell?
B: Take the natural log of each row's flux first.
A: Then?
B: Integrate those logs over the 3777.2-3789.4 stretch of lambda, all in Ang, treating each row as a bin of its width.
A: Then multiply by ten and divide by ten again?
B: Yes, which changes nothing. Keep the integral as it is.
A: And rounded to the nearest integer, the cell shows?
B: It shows 32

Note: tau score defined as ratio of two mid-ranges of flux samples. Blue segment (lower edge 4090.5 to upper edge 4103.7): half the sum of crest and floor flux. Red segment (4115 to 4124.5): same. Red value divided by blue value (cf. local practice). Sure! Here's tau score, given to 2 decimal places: 1.27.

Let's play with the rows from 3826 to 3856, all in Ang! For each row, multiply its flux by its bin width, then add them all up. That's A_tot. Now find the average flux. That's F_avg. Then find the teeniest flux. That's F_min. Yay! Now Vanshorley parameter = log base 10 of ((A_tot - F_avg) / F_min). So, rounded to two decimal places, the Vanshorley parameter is 1.70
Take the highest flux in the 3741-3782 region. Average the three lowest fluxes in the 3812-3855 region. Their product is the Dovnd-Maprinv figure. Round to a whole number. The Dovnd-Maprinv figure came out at 93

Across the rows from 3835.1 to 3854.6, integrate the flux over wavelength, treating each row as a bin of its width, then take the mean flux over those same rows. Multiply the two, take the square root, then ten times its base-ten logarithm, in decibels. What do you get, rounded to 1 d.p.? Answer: 17.0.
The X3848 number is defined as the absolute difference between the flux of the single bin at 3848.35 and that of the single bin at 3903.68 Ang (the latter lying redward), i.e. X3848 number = 2.6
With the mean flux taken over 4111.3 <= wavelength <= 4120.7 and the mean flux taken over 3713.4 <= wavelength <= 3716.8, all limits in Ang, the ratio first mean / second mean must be 1.25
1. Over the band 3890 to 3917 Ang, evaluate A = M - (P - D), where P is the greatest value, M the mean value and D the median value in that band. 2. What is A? 11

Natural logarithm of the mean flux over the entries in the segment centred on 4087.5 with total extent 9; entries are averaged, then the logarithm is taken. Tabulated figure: 2.8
